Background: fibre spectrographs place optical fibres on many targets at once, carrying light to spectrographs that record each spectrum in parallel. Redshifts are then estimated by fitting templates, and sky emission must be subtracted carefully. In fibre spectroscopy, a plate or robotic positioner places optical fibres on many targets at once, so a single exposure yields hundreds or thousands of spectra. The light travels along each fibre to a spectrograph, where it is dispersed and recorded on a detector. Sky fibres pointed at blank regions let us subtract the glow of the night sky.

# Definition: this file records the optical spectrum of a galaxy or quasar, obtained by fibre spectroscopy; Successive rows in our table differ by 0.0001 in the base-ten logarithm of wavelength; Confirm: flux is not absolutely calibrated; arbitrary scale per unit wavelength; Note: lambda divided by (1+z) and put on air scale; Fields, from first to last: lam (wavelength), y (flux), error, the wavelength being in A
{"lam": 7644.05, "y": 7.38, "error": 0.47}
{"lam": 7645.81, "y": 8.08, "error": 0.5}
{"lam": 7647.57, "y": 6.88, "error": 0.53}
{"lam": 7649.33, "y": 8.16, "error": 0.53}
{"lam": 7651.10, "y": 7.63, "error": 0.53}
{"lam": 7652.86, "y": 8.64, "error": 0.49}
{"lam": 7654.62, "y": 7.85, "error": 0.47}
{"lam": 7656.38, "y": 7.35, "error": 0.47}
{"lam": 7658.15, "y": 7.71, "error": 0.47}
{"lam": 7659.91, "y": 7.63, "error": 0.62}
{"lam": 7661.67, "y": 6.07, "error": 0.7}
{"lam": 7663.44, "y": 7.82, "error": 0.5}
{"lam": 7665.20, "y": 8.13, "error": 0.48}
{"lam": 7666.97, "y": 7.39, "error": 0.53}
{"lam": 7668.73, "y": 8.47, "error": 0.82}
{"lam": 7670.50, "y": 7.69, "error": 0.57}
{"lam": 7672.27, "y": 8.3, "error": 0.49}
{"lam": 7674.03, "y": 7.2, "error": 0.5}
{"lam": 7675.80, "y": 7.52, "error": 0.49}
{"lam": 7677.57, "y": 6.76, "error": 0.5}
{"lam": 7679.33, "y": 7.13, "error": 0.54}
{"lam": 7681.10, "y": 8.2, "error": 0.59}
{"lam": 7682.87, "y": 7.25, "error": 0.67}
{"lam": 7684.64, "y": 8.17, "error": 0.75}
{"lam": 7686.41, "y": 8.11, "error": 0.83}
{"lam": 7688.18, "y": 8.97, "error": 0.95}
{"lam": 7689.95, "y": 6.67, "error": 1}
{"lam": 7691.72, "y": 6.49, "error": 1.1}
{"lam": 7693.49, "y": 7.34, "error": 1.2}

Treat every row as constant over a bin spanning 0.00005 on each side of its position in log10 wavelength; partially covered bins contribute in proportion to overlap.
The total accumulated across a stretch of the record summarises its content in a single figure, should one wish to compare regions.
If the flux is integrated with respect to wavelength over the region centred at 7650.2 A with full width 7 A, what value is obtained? 55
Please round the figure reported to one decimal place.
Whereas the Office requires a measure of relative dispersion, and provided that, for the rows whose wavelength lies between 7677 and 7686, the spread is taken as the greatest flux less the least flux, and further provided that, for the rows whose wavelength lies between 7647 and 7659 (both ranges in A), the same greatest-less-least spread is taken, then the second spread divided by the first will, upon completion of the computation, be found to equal 1.2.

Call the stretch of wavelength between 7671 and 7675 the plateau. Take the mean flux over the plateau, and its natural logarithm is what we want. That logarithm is 2.05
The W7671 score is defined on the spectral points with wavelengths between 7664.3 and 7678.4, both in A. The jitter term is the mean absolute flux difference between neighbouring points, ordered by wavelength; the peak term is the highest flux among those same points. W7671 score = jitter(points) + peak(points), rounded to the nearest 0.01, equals 9.24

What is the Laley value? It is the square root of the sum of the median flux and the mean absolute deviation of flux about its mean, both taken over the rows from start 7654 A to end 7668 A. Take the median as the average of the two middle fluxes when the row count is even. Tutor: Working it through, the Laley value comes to 2.84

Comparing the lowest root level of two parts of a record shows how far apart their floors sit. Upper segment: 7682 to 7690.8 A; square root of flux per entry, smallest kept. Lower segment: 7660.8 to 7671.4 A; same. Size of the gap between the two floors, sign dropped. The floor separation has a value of 0.12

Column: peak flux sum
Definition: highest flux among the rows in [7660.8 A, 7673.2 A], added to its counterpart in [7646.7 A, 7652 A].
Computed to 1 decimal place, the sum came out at 16.6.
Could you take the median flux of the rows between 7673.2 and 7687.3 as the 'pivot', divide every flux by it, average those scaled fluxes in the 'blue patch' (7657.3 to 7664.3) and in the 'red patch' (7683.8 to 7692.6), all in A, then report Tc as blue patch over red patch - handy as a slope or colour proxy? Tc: 0.95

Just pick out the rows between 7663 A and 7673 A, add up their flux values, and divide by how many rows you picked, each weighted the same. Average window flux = 8.0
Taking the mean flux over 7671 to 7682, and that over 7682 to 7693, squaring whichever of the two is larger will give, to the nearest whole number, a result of 58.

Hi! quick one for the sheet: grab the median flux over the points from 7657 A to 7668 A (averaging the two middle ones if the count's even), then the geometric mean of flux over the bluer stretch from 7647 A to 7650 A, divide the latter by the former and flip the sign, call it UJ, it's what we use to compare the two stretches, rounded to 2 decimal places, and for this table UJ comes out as -0.98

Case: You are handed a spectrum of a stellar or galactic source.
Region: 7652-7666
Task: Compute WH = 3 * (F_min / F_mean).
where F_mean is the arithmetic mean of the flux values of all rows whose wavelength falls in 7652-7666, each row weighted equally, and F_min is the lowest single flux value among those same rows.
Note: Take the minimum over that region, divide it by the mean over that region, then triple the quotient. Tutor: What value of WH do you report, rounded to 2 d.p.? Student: 2.38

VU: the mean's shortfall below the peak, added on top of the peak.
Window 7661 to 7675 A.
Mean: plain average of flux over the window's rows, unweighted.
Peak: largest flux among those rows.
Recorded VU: 9.3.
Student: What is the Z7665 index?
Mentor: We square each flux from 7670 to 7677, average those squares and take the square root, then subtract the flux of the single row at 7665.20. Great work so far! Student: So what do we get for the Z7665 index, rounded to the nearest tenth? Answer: -0.4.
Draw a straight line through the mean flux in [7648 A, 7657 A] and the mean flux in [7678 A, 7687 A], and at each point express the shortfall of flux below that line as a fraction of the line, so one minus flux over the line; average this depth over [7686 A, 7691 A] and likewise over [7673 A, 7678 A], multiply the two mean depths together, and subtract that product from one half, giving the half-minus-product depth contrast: 0.502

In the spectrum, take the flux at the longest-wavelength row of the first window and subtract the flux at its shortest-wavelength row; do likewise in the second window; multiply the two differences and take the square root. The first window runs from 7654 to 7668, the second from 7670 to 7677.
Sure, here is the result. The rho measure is 0.28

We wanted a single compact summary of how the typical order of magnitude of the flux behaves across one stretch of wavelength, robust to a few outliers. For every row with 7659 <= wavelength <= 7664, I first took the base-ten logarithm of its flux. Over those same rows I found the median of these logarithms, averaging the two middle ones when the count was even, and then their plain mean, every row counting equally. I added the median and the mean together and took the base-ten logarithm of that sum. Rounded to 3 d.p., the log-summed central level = 0.239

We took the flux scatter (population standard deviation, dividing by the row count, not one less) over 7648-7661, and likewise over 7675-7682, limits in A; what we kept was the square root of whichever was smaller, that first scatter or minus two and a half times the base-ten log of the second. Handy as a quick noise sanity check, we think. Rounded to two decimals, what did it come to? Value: 0.63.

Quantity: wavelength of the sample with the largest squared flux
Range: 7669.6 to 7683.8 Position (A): 7672.27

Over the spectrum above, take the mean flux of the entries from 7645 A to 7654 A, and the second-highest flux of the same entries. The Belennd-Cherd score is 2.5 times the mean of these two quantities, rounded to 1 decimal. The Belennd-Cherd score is 20.0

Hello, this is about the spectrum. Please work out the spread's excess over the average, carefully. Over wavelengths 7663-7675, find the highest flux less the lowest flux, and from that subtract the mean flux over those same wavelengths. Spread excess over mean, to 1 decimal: -6.6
